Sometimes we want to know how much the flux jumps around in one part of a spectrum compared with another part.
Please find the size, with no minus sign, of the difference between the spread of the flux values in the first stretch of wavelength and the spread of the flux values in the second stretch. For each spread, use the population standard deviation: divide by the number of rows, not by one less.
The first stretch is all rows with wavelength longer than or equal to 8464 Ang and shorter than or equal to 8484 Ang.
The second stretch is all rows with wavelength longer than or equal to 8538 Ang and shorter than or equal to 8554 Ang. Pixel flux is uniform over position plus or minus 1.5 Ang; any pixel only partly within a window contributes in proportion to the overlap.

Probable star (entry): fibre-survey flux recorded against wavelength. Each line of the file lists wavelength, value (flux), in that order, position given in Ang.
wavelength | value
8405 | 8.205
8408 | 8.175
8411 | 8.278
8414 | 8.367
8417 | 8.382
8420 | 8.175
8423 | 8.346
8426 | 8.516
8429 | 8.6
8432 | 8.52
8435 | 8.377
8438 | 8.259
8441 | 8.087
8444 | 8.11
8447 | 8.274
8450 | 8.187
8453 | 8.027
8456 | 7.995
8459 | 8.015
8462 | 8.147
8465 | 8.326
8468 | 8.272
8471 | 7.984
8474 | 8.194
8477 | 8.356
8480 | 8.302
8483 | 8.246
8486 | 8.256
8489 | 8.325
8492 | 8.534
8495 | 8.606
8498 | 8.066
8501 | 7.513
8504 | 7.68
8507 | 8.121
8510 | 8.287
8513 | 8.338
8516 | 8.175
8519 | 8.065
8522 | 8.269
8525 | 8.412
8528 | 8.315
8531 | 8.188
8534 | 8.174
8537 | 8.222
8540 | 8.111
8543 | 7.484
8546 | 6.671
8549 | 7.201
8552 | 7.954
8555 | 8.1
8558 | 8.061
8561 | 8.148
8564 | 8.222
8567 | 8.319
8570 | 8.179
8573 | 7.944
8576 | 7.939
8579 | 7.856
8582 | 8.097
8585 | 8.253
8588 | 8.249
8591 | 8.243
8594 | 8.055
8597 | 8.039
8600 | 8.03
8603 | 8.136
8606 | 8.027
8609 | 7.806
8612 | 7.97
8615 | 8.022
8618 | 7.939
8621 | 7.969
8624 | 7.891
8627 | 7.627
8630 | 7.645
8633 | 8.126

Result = 0.41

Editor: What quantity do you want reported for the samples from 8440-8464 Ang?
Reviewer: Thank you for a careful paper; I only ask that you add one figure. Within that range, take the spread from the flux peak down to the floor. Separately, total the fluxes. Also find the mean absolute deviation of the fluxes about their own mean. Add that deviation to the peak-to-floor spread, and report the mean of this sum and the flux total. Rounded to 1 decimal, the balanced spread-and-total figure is 32.6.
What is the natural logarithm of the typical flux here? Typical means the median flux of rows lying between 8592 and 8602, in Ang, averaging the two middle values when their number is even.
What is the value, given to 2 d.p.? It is 2.08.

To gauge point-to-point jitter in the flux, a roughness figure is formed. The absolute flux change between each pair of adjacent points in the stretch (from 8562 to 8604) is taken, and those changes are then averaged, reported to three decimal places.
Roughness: 0.099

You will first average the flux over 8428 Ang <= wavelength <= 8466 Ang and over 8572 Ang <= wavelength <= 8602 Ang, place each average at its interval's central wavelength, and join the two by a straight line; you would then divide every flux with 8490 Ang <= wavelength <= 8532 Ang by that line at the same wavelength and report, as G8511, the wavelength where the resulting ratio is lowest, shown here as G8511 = 8501 Ang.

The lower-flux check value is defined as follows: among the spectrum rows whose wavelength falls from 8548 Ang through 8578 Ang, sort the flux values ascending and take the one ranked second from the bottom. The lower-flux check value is 7.939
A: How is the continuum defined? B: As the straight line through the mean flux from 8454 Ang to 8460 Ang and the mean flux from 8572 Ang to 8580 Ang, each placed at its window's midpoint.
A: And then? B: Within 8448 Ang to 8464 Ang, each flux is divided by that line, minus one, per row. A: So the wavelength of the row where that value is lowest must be 8456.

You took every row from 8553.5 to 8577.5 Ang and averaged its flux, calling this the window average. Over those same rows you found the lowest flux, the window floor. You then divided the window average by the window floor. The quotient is 1.02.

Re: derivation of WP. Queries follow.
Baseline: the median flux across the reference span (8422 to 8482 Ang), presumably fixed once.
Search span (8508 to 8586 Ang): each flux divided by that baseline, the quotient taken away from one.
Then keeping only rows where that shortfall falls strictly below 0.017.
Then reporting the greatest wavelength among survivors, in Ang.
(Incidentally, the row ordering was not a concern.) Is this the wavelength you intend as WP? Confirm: 8585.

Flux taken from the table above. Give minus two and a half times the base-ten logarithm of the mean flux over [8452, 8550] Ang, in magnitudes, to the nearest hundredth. -2.27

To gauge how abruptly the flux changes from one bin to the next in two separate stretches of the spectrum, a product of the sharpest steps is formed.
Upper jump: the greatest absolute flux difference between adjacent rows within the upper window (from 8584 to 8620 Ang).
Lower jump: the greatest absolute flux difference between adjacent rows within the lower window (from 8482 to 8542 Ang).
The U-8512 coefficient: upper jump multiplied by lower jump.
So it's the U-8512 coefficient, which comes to 0.12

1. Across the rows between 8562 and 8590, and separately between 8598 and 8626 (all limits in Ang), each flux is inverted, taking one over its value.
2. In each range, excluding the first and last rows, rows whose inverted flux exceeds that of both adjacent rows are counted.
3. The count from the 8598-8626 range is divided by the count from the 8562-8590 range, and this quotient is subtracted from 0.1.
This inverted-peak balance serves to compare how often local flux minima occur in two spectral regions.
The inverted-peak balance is -1.9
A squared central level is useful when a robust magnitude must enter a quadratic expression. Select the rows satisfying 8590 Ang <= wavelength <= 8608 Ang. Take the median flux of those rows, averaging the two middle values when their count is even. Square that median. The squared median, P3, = 64.8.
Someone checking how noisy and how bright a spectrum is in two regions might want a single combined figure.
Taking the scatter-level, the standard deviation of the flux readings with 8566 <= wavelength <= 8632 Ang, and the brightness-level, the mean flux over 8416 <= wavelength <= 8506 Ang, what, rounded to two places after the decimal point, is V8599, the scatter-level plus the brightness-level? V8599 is 8.40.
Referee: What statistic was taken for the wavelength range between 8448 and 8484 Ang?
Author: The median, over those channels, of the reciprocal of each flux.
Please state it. 0.122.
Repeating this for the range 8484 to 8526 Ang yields 0.121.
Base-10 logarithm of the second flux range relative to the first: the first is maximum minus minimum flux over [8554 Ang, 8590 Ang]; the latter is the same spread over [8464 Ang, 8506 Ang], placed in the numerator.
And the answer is 0.4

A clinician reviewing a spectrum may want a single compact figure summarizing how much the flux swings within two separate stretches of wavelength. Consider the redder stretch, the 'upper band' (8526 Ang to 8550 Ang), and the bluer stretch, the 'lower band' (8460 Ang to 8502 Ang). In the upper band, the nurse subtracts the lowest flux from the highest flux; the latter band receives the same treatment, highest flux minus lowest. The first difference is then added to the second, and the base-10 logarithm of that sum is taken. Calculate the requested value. 0.44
